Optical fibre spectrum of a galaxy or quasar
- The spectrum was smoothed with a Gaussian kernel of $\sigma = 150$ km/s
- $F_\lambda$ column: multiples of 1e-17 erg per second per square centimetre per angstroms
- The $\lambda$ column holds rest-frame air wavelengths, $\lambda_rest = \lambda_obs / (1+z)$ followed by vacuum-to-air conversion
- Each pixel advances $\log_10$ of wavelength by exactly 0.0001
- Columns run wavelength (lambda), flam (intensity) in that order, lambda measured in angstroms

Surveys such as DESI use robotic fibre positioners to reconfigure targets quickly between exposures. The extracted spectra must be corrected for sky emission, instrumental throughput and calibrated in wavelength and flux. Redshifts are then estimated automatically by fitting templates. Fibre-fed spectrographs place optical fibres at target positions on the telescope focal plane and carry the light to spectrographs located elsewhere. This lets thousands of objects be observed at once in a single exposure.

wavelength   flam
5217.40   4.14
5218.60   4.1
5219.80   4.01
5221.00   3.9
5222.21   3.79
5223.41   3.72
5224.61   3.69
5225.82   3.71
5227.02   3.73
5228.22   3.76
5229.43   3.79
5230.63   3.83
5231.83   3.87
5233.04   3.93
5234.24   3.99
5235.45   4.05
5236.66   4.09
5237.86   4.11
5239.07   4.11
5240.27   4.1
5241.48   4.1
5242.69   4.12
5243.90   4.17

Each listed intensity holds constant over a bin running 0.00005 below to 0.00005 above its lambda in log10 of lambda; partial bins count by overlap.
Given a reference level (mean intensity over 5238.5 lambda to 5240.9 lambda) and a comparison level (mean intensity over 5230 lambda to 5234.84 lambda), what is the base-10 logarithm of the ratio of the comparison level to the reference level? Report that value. -0.02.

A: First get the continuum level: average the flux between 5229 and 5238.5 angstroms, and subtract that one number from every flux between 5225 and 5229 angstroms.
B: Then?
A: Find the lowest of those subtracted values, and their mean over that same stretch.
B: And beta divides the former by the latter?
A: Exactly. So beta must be 1.1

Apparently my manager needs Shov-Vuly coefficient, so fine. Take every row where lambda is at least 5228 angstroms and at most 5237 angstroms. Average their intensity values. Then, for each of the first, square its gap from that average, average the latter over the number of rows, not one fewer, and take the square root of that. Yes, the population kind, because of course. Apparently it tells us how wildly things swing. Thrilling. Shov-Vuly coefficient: 0.11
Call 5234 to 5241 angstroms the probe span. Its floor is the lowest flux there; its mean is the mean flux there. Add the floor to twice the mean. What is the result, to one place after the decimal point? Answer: 12.1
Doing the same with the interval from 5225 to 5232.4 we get 11.3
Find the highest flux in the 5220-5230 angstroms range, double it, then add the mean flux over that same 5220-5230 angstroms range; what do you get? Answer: 11.6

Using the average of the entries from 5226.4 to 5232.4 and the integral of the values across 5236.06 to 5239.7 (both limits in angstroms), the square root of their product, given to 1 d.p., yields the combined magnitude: 7.5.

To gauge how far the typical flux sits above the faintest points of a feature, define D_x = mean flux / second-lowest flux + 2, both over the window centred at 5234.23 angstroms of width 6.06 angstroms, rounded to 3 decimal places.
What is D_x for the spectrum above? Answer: 3.014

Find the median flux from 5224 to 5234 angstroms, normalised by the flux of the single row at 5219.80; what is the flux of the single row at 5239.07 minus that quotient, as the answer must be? 3.17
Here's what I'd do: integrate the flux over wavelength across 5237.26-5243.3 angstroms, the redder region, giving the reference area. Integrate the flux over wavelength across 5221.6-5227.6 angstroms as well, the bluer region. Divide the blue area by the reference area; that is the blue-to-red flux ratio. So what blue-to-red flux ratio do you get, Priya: 0.90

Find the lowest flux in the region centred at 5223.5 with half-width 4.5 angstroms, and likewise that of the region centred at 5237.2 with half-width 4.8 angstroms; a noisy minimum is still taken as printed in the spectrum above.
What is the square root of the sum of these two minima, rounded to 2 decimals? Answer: 2.76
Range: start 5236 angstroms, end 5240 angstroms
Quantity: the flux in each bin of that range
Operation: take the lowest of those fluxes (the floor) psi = 4.09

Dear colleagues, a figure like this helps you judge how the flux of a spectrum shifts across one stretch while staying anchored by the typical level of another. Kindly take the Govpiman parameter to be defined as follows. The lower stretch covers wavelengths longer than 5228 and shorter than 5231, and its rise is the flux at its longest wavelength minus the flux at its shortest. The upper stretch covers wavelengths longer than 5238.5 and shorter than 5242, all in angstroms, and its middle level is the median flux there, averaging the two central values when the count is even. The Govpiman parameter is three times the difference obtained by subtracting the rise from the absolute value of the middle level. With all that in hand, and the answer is 12.1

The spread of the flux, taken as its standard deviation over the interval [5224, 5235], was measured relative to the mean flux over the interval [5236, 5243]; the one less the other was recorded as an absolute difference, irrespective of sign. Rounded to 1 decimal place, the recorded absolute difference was 4.0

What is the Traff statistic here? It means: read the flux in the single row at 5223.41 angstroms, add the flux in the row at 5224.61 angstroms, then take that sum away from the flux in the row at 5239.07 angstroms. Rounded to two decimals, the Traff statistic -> -3.30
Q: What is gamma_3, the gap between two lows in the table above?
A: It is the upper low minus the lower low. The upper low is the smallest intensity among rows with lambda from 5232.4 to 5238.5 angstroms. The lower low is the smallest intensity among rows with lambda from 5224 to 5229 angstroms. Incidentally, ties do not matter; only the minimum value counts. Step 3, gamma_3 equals 0.24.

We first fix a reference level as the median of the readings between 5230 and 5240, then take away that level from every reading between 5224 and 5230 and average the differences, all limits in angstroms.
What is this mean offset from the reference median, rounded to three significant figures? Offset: -0.284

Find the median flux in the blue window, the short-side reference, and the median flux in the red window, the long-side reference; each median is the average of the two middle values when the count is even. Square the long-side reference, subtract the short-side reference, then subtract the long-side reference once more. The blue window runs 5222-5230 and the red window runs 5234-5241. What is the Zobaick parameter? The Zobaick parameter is 8.9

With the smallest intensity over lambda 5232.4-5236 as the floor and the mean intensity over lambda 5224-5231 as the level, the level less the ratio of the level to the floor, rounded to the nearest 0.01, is 2.80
